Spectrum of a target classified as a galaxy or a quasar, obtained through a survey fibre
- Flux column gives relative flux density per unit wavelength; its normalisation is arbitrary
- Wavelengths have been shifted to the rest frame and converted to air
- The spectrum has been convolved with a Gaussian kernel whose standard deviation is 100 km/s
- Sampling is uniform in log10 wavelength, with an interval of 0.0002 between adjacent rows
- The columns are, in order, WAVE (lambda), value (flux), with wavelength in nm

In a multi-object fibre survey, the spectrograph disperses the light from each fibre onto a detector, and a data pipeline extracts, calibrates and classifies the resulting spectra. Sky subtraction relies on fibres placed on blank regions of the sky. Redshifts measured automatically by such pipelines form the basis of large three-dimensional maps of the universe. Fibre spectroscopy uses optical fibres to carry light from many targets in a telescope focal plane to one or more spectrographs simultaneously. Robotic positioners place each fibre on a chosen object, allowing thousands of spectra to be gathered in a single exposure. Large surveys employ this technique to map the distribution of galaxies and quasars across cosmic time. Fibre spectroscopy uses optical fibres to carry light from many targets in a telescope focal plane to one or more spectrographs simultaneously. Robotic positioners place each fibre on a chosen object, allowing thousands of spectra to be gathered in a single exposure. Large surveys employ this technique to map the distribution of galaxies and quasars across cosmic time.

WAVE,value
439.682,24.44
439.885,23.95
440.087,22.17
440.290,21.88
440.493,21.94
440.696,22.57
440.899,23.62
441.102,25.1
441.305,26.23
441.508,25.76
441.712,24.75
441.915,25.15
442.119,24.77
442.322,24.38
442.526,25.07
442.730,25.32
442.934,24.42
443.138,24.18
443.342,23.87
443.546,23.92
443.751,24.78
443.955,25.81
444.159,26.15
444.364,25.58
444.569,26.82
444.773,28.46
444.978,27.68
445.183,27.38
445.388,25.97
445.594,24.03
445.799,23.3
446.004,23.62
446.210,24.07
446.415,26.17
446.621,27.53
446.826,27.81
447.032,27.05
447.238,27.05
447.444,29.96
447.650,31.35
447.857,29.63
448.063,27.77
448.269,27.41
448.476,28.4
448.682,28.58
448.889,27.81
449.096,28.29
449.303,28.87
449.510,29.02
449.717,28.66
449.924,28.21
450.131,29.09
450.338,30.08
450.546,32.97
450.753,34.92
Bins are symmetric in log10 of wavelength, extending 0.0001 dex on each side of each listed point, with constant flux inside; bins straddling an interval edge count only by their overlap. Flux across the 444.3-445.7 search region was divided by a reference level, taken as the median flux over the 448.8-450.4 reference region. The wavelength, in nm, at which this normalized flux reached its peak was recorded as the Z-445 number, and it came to 444.773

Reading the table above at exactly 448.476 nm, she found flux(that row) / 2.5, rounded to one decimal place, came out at 11.4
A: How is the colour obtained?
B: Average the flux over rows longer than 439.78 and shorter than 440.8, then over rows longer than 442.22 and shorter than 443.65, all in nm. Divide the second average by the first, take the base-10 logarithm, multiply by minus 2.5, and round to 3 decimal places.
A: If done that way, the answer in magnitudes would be -0.090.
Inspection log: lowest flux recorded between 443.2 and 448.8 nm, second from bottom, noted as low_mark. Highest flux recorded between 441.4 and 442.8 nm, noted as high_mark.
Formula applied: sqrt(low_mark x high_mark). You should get 24.7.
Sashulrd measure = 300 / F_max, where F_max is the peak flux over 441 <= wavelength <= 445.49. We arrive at 10.5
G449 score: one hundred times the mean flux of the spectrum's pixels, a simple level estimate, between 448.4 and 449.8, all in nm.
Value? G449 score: 2852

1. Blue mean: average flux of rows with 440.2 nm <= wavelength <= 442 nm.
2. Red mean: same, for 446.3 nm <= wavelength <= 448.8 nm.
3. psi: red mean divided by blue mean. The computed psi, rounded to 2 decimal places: 1.17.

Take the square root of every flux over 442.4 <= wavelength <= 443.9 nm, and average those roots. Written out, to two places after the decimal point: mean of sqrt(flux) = 4.95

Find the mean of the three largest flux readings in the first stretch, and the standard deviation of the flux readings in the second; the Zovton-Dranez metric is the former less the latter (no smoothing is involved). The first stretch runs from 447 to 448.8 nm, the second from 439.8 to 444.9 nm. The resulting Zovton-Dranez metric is 28.8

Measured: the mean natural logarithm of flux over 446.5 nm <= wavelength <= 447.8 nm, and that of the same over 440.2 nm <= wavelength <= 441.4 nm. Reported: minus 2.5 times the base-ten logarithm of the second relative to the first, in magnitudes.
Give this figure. 0.063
